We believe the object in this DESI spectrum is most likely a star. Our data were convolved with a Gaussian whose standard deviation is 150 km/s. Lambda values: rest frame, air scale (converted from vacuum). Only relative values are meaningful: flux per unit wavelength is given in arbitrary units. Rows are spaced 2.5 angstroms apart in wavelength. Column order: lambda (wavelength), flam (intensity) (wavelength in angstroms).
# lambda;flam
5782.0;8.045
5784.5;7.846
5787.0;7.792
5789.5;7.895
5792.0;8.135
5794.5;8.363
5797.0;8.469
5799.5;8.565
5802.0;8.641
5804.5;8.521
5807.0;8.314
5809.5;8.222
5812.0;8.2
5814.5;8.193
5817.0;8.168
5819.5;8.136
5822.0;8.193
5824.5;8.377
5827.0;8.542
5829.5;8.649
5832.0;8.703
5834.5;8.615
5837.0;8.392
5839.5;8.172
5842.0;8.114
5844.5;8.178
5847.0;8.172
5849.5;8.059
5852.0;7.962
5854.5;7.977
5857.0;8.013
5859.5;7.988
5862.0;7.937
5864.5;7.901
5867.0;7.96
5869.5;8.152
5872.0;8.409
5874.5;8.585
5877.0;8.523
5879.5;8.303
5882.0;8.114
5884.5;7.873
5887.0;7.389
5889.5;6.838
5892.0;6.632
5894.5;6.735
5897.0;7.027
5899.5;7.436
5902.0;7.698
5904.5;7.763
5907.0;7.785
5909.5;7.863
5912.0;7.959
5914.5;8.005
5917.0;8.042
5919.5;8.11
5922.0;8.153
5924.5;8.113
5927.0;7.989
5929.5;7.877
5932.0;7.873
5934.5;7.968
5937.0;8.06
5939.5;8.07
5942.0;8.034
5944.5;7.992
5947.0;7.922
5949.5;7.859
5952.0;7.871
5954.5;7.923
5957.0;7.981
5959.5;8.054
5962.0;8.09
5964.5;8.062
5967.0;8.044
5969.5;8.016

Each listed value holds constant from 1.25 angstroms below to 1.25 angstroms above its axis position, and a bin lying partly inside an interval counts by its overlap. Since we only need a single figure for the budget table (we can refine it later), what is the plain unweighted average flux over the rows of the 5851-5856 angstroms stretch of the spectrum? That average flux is 8.0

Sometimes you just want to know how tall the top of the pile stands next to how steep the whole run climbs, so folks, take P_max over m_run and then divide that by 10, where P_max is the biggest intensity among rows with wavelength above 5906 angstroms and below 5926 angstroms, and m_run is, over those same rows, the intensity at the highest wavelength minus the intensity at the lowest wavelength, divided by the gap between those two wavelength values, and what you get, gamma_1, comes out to 43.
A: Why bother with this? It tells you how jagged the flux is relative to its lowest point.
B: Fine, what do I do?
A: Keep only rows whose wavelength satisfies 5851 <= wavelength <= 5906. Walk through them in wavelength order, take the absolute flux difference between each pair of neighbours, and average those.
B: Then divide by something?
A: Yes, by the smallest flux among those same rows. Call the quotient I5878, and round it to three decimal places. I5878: 0.028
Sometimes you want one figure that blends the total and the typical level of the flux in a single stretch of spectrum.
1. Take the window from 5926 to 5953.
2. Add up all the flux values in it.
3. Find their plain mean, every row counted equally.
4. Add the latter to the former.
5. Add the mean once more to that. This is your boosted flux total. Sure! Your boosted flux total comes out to 103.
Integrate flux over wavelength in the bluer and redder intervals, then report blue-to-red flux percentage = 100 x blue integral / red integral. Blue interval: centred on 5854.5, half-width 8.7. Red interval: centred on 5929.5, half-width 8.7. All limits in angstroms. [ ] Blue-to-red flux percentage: 100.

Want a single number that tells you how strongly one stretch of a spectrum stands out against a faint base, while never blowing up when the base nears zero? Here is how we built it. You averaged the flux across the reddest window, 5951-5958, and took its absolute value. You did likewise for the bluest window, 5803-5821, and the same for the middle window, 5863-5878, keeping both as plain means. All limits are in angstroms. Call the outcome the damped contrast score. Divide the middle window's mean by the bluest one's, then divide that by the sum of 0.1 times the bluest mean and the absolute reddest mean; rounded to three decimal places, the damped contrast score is 0.114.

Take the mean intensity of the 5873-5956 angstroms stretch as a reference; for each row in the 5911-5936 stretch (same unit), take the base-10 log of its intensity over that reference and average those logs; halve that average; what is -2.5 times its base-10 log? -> 5.8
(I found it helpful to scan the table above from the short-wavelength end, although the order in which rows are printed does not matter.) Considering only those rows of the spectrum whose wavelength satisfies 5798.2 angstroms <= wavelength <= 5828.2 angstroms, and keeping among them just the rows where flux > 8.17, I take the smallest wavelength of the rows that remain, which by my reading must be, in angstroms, 5799.5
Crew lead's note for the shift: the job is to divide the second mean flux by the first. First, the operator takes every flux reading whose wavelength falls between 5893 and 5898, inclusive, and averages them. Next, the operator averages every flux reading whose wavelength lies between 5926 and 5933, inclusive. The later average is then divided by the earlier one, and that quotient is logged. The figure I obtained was 1.15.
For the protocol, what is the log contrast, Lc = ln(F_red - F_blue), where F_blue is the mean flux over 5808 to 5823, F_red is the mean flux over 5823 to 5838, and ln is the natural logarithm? -1.0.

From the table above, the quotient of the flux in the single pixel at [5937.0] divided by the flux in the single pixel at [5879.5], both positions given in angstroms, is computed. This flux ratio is 0.97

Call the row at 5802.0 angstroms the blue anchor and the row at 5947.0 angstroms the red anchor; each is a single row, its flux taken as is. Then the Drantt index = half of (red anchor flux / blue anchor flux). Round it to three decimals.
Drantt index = 0.458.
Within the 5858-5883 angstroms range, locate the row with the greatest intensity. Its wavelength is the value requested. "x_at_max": 5874.5 angstroms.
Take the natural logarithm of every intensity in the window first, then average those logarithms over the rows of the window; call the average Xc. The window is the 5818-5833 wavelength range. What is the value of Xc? 2.13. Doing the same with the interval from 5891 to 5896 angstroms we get 1.90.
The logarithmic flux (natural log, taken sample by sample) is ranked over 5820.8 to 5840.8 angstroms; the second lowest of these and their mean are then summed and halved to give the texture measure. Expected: 2.12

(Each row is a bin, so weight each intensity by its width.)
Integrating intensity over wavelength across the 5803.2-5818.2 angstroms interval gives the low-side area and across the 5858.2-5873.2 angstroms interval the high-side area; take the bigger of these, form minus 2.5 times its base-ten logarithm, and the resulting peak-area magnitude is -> -5.23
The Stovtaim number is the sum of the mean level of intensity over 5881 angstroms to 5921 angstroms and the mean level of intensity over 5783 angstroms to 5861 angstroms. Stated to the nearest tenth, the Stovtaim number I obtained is 15.8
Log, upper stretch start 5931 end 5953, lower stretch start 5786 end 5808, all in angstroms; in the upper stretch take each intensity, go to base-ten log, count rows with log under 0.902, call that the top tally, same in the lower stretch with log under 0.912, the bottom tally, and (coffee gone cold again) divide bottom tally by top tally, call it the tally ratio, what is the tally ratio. 0.60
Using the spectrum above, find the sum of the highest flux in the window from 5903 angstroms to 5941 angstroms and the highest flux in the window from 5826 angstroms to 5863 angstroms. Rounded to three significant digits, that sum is 16.9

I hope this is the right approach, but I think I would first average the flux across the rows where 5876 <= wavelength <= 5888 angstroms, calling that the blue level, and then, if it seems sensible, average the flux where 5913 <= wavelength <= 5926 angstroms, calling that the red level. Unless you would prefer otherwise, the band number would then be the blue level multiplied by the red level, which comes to 65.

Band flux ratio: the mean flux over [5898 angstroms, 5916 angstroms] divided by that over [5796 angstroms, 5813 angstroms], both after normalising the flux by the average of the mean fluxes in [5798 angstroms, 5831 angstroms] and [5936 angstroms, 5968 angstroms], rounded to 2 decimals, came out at 0.92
